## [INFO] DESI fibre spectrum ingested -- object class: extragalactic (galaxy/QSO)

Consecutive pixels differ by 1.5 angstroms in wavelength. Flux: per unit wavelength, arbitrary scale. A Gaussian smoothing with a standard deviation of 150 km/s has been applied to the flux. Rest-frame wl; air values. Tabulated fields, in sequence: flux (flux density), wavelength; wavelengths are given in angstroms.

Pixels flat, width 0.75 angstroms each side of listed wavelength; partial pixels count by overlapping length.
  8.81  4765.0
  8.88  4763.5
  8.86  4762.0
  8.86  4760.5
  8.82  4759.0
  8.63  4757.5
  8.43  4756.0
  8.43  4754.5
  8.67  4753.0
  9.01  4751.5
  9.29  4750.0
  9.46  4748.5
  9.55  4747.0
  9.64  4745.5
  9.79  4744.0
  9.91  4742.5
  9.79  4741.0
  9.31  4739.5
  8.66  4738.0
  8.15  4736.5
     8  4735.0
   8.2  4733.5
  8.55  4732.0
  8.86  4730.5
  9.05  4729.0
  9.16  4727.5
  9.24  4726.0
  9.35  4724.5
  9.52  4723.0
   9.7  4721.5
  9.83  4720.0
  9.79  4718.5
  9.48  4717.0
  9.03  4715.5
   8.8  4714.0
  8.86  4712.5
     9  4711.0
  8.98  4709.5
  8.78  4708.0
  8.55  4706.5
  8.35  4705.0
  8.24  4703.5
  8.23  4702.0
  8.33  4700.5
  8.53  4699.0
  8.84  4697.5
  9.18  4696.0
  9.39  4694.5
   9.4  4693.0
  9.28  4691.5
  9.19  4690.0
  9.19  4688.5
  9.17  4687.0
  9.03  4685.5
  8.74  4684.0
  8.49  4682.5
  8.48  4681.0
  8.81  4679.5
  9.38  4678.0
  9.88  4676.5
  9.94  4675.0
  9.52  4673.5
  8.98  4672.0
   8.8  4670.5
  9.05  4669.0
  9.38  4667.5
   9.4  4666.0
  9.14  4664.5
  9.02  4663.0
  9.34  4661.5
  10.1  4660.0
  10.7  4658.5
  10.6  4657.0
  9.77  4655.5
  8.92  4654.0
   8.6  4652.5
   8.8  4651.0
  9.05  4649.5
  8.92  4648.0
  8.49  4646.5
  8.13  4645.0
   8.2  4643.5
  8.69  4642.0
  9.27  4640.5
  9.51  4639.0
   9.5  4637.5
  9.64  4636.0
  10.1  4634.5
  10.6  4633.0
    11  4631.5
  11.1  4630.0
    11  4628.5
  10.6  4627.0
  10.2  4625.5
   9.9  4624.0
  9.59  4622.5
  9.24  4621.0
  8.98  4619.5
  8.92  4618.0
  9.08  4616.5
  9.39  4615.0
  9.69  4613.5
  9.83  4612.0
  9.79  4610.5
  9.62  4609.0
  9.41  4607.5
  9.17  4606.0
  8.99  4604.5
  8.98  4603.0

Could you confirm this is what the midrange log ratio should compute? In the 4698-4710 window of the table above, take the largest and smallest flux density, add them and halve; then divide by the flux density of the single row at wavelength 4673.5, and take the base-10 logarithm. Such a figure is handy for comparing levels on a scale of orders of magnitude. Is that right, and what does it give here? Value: -0.044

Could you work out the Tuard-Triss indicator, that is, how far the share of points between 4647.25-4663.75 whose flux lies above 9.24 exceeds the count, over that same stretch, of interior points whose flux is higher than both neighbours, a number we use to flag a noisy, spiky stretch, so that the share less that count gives -1.5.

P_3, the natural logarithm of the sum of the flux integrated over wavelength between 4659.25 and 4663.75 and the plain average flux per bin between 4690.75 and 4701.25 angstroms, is 3.9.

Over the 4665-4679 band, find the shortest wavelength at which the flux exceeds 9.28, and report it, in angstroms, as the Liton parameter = 4666.0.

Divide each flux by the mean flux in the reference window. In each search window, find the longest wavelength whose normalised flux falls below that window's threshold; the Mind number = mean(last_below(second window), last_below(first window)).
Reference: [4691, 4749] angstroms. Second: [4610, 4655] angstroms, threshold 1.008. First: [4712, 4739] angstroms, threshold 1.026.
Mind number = 4696.0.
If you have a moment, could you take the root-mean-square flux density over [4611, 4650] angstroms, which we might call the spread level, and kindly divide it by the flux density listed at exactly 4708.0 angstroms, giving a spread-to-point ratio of 1.09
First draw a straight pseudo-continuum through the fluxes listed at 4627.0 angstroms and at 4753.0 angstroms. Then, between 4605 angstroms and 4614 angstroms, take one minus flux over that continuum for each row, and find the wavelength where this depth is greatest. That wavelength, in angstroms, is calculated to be 4606.0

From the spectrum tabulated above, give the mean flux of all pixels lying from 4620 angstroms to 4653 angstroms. 9.6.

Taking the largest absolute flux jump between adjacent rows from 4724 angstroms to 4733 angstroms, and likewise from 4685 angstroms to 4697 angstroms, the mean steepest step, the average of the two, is 0.26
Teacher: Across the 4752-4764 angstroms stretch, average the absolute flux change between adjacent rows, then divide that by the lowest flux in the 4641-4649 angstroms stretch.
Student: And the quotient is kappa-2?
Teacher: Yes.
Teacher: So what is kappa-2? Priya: 0.012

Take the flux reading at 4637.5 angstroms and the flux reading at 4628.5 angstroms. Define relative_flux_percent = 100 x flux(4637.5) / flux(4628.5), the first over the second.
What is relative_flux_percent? 86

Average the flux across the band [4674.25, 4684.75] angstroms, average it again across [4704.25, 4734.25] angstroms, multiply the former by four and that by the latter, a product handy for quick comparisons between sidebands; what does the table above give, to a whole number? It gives 330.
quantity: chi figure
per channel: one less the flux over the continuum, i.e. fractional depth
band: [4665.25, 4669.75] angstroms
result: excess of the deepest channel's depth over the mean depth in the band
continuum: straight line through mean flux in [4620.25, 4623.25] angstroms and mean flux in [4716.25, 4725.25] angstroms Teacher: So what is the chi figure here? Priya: 0.02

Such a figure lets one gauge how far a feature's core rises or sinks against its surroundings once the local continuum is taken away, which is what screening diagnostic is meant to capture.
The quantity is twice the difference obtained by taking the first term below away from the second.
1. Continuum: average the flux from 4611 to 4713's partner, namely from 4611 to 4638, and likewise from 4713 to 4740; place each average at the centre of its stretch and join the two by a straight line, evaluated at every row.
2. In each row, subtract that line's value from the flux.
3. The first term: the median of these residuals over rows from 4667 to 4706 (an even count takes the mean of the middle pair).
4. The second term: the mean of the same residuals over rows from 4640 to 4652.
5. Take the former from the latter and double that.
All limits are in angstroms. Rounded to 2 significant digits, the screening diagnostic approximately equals -1.3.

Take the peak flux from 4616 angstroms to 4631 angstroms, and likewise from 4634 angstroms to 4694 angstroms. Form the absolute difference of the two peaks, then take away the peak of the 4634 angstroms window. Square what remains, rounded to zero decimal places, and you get 106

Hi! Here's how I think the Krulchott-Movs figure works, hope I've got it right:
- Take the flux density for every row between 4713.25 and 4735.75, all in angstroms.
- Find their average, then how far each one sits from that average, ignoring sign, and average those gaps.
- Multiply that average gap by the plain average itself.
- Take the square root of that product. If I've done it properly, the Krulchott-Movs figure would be 2.0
